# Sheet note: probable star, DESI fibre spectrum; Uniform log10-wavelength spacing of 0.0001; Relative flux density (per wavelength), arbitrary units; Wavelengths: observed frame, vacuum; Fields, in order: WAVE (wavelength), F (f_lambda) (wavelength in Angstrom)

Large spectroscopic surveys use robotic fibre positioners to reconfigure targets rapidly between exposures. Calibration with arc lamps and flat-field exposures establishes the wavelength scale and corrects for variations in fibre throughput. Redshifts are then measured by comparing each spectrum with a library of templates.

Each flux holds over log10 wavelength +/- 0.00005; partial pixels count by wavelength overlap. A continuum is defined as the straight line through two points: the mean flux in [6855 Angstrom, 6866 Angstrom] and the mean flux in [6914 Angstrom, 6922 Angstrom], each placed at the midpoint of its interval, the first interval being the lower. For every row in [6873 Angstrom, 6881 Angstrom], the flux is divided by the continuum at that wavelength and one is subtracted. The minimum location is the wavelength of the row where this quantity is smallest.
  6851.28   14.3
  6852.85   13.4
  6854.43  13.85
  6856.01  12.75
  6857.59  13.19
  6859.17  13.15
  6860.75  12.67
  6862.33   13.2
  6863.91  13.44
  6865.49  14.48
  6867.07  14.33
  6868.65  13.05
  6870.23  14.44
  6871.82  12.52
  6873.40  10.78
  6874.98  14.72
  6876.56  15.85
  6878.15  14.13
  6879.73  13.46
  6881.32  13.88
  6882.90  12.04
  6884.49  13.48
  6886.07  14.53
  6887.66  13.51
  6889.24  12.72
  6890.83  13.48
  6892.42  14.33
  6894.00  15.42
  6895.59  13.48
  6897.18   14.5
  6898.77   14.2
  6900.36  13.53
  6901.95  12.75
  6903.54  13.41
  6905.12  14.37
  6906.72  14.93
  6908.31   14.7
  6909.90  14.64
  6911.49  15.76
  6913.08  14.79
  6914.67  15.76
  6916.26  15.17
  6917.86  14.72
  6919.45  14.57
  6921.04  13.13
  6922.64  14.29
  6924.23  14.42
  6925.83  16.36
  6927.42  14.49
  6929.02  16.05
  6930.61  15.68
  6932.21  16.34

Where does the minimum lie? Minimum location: 6873.40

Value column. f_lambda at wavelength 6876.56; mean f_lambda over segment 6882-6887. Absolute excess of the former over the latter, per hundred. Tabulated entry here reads 0.025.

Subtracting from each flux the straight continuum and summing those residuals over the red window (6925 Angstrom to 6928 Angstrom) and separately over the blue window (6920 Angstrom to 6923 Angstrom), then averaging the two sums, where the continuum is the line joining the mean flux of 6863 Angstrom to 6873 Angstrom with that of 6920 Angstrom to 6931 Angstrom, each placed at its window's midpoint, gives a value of -0.6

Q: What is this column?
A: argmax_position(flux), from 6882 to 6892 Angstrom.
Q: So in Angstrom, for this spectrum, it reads 6886.07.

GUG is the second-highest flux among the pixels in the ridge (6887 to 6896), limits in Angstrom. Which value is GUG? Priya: 14.33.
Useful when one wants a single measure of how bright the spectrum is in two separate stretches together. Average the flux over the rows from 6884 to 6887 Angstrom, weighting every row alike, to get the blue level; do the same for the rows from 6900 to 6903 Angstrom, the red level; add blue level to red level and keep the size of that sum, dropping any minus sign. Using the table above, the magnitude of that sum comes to 27.1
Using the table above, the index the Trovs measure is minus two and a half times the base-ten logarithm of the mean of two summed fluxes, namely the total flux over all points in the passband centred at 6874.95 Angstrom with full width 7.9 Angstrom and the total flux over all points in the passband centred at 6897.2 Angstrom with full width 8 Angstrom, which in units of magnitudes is -4.61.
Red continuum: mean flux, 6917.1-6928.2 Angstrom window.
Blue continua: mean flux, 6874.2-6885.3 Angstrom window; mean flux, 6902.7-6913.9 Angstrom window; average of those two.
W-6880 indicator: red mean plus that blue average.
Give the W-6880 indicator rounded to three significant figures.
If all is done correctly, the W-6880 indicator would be 28.9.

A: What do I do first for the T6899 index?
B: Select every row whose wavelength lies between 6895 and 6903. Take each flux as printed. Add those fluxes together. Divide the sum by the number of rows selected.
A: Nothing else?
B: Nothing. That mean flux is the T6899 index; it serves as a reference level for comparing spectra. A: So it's 13.7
